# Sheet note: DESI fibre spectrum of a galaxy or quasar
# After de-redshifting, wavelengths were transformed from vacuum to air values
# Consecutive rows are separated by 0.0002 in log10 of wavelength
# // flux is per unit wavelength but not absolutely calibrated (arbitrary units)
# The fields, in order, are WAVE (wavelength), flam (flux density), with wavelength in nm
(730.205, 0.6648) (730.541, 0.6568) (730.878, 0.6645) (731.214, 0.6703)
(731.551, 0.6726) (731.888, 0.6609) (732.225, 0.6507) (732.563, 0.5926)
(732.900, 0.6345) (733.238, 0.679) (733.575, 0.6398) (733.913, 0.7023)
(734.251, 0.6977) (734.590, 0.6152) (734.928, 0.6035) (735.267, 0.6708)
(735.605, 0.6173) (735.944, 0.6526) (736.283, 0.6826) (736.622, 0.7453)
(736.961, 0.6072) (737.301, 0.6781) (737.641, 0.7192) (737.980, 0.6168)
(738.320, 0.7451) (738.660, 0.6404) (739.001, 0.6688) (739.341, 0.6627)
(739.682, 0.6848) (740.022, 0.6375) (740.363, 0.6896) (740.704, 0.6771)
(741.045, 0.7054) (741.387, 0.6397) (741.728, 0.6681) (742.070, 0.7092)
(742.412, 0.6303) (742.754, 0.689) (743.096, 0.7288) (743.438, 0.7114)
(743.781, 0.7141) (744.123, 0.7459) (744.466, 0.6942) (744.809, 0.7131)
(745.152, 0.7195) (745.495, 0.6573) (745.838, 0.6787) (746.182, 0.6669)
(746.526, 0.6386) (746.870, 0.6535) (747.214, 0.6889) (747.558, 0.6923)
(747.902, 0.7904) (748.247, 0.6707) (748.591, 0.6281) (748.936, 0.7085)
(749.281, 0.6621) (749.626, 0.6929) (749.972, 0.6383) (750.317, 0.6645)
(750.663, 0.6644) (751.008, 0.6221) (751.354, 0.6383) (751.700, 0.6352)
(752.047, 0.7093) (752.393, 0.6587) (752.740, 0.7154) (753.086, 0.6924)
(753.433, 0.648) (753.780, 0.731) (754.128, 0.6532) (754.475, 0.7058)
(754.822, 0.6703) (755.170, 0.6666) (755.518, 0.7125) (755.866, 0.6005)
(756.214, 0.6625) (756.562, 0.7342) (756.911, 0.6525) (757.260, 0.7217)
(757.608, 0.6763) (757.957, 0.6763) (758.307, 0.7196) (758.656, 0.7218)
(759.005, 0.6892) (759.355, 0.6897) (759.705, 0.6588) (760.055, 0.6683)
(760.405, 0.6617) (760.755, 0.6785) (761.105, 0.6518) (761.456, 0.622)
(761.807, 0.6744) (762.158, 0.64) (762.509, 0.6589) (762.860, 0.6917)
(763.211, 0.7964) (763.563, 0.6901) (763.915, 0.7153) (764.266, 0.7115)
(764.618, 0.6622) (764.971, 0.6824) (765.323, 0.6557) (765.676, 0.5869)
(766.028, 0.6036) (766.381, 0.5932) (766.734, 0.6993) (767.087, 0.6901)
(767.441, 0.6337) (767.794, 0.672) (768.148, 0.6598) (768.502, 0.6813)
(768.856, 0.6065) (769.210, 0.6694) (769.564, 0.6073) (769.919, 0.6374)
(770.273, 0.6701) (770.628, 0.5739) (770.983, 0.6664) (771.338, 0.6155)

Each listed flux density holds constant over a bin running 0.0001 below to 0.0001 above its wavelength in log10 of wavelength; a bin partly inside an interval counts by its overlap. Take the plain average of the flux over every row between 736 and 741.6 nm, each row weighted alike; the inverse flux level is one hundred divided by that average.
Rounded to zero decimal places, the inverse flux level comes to 148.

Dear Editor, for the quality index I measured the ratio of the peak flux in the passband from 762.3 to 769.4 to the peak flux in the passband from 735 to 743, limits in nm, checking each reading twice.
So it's 1.07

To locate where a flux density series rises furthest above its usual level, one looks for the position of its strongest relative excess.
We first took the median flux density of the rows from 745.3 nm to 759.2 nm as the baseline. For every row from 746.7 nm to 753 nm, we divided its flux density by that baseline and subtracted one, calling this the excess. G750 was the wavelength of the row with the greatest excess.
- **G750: 747.902 nm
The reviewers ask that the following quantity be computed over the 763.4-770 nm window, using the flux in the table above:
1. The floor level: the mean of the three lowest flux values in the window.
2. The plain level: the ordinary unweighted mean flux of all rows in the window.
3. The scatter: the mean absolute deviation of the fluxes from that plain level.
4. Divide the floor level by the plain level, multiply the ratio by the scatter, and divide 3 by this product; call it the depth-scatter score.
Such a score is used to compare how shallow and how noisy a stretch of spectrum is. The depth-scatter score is 98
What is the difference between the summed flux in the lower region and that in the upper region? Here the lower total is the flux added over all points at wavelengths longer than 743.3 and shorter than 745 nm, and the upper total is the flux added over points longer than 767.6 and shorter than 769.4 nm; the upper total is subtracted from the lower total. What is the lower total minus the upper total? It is 0.29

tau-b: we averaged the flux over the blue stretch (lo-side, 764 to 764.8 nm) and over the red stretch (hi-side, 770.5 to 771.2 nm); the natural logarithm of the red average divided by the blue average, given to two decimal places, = -0.10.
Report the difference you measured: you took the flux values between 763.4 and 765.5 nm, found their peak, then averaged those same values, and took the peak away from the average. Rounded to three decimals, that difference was -0.029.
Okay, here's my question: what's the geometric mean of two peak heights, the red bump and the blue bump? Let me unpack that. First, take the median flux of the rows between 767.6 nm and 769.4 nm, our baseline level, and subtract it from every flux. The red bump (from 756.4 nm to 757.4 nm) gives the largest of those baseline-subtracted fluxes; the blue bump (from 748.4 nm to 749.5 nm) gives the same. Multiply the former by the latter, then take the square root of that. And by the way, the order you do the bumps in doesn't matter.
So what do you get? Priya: 0.050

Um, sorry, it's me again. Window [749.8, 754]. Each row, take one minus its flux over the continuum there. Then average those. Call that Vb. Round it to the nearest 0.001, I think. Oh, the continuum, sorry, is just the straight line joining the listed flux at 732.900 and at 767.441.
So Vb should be -0.054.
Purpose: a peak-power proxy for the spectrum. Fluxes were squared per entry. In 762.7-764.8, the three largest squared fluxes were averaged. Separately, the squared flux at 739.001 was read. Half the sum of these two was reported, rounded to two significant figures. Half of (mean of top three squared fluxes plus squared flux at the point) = 0.50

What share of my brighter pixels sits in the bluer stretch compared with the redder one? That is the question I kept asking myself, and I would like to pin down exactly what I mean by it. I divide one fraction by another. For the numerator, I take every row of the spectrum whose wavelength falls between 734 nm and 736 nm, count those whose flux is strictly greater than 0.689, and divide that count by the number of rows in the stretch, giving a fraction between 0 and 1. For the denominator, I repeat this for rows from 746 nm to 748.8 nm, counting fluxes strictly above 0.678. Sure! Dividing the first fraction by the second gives 0.44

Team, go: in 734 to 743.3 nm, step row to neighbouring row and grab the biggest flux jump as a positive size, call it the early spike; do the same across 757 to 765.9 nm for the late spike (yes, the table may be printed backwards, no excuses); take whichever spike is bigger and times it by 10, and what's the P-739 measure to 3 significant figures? 1.38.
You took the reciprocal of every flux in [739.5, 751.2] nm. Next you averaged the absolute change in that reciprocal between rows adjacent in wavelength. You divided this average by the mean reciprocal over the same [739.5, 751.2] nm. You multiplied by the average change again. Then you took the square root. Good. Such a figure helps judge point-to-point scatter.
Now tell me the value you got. 0.070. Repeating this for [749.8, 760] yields 0.076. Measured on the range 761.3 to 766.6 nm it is 0.071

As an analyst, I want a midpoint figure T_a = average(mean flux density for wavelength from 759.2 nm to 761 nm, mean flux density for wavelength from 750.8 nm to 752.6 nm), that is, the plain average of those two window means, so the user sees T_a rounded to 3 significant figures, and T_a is 0.662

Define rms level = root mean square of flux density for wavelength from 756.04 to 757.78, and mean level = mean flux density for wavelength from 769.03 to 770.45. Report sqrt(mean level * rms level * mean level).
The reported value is 0.537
